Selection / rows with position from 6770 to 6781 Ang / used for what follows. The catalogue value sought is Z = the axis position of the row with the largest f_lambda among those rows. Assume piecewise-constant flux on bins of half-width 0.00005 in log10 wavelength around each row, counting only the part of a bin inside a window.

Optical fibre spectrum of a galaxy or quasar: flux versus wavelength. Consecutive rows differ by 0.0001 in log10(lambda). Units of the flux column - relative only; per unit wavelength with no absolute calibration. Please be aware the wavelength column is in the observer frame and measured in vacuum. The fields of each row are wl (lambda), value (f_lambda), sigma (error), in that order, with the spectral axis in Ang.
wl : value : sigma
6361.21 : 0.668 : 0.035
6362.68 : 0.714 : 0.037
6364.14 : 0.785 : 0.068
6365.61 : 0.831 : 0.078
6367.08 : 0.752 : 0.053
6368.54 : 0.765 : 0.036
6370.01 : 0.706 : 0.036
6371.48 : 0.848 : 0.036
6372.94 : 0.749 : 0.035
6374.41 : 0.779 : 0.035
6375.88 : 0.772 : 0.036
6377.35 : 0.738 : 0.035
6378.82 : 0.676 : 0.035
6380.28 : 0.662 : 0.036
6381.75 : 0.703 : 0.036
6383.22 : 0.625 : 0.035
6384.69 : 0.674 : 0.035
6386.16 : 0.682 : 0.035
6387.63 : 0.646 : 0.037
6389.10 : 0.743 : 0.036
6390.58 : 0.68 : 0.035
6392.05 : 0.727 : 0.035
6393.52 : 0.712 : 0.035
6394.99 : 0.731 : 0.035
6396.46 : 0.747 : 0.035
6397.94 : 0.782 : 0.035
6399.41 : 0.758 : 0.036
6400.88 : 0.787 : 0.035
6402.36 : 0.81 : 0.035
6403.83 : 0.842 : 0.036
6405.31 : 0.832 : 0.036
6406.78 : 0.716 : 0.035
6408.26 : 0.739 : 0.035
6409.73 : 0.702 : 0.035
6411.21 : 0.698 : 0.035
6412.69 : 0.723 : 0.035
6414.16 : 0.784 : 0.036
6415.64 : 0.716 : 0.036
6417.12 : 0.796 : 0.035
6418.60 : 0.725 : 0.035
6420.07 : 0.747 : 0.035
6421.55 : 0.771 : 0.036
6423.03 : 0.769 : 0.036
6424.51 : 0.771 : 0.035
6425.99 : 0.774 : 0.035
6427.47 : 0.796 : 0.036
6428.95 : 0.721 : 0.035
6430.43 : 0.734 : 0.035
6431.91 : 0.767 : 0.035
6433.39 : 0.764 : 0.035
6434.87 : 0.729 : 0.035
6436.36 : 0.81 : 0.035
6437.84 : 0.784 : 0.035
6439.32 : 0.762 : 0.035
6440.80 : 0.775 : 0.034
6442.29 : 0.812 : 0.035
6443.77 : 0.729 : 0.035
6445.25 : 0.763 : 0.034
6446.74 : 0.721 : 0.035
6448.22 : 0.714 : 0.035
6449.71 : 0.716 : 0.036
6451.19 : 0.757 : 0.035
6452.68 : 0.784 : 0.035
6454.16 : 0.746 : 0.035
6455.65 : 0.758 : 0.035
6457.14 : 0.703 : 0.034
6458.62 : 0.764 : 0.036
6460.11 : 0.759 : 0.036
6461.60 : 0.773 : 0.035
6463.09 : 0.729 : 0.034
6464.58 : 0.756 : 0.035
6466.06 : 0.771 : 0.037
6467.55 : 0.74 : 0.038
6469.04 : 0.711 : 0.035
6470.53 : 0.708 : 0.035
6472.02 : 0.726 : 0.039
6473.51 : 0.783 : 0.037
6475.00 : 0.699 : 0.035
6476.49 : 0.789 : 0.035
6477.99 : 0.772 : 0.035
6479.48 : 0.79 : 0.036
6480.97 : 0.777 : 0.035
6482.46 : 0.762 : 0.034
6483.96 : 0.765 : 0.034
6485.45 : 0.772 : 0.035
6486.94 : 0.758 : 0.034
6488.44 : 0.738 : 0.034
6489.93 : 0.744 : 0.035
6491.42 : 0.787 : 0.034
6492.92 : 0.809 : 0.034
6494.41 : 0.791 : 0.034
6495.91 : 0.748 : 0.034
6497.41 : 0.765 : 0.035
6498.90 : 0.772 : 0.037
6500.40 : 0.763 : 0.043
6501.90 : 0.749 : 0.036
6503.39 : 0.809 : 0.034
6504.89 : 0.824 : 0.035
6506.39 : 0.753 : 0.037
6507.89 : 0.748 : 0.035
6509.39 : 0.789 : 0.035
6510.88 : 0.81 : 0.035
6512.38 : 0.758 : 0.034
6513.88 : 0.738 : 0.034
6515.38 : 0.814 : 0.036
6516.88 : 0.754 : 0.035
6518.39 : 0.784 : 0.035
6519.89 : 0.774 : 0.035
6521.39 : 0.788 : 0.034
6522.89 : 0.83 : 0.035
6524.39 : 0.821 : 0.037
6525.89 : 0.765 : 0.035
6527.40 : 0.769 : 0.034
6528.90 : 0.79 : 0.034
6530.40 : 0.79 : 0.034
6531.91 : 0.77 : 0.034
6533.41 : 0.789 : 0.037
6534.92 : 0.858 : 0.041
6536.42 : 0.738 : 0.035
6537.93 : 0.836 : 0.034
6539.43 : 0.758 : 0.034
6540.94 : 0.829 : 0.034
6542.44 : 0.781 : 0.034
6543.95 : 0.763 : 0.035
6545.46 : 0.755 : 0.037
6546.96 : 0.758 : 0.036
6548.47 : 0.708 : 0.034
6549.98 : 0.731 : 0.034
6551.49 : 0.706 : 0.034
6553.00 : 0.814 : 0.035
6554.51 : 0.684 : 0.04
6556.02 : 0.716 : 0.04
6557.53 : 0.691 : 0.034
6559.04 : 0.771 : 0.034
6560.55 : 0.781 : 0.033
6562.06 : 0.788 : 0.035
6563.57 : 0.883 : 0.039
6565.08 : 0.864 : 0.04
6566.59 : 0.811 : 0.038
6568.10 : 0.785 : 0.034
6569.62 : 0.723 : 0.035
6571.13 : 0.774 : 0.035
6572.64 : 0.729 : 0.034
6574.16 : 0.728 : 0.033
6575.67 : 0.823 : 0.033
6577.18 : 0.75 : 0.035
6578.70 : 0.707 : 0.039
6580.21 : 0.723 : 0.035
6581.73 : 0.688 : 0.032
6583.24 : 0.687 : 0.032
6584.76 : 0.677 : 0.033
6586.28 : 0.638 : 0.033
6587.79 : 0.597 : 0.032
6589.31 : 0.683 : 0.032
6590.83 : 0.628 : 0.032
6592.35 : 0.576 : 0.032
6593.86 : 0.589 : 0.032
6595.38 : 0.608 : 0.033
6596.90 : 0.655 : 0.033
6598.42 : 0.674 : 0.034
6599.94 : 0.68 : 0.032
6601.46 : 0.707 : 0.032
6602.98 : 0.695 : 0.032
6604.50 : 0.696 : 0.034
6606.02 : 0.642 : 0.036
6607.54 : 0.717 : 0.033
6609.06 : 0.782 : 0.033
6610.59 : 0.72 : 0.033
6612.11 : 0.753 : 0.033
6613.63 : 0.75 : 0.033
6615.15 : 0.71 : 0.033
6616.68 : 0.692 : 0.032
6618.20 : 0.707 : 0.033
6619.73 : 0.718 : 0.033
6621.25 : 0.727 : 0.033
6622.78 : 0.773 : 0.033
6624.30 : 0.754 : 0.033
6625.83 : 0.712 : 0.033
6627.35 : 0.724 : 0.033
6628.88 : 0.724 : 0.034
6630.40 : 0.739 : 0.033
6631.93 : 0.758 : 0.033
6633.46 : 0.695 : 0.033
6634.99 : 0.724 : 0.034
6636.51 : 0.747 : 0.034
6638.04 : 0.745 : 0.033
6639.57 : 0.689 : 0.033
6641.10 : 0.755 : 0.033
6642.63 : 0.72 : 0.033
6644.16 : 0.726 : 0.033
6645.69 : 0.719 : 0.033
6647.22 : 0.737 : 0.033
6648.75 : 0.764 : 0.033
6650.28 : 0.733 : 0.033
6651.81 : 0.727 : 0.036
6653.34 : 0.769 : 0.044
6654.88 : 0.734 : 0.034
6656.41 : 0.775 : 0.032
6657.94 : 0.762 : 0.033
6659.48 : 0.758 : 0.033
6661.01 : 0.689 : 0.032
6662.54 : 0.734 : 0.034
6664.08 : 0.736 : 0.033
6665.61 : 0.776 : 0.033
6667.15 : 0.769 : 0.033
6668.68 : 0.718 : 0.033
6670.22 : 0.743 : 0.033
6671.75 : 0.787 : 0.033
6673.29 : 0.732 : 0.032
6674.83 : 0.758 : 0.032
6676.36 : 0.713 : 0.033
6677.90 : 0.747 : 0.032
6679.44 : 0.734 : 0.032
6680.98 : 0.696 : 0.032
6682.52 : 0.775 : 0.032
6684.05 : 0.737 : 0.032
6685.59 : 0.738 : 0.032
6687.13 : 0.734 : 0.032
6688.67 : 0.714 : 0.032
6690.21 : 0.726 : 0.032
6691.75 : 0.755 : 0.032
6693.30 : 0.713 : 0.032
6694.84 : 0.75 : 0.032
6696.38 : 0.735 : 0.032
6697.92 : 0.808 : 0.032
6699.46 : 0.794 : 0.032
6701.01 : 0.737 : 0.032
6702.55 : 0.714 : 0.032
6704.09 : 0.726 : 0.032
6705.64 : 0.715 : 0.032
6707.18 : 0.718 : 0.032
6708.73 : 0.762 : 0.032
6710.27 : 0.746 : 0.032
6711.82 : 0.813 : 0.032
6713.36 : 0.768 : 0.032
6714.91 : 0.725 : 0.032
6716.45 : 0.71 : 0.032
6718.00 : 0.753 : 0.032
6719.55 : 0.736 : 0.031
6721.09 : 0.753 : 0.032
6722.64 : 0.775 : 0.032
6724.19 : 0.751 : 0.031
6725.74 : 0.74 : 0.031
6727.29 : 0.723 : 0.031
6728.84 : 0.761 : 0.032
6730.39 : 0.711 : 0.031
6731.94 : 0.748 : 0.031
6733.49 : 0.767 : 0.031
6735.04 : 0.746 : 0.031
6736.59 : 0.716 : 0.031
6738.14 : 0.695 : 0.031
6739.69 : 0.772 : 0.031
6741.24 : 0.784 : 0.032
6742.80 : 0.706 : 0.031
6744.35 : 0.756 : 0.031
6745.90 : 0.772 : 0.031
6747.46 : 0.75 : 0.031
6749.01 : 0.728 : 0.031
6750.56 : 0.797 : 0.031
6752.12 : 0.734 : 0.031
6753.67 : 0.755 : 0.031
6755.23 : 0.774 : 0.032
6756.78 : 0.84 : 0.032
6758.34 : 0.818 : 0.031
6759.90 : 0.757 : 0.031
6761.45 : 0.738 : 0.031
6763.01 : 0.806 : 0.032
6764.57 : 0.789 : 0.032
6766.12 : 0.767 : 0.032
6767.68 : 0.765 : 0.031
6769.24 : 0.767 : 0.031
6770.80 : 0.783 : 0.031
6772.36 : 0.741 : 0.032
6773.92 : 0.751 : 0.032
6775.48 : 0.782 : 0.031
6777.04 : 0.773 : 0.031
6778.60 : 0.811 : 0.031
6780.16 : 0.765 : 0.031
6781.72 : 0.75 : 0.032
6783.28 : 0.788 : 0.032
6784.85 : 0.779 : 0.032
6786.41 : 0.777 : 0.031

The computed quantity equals 6778.60 Ang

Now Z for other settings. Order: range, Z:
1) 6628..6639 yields 6631.93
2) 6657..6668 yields 6665.61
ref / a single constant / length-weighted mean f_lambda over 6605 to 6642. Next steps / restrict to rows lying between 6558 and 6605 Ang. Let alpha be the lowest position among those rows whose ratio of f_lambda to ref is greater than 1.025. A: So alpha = 6559.04 Ang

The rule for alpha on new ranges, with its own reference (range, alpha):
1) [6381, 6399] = 6396.46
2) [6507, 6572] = 6507.89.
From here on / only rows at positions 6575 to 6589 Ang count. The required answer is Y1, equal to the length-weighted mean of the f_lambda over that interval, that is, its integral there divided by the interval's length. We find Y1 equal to 0.70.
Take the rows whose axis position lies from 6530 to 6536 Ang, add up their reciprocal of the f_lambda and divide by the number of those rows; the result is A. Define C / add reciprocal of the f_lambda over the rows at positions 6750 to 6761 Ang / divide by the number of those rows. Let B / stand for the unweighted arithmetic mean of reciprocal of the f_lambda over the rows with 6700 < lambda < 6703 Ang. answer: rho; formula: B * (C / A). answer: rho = 1.41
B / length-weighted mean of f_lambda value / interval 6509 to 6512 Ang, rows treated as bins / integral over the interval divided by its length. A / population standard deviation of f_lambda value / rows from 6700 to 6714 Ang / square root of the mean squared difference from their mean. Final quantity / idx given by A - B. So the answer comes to -0.77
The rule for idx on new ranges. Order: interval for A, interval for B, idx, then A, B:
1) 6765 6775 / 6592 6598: -0.60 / 0.013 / 0.61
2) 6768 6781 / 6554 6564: -0.74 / 0.020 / 0.76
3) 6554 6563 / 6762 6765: -0.75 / 0.043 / 0.79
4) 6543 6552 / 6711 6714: -0.77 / 0.023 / 0.79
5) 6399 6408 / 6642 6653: -0.69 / 0.044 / 0.73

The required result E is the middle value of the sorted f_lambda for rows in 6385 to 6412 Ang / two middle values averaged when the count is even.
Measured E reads 0.735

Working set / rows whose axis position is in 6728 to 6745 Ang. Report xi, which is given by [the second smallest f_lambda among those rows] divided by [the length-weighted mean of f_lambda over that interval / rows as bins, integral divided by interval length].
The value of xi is 0.952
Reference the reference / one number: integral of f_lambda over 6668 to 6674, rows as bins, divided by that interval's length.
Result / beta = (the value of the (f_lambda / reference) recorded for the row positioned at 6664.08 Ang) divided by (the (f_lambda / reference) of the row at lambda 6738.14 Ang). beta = 1.06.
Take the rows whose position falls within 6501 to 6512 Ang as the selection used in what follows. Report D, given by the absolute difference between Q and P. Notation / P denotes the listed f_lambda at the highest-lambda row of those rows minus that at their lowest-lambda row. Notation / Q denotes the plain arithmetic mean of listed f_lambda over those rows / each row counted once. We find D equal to 0.72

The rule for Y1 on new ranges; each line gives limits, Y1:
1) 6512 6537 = 0.78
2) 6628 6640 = 0.73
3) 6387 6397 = 0.71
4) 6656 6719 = 0.74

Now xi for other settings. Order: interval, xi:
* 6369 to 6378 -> 0.965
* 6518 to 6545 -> 0.959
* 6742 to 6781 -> 0.947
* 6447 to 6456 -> 0.962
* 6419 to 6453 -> 0.943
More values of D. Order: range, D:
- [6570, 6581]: 0.80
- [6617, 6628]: 0.71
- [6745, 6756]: 0.76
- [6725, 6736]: 0.74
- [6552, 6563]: 0.78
